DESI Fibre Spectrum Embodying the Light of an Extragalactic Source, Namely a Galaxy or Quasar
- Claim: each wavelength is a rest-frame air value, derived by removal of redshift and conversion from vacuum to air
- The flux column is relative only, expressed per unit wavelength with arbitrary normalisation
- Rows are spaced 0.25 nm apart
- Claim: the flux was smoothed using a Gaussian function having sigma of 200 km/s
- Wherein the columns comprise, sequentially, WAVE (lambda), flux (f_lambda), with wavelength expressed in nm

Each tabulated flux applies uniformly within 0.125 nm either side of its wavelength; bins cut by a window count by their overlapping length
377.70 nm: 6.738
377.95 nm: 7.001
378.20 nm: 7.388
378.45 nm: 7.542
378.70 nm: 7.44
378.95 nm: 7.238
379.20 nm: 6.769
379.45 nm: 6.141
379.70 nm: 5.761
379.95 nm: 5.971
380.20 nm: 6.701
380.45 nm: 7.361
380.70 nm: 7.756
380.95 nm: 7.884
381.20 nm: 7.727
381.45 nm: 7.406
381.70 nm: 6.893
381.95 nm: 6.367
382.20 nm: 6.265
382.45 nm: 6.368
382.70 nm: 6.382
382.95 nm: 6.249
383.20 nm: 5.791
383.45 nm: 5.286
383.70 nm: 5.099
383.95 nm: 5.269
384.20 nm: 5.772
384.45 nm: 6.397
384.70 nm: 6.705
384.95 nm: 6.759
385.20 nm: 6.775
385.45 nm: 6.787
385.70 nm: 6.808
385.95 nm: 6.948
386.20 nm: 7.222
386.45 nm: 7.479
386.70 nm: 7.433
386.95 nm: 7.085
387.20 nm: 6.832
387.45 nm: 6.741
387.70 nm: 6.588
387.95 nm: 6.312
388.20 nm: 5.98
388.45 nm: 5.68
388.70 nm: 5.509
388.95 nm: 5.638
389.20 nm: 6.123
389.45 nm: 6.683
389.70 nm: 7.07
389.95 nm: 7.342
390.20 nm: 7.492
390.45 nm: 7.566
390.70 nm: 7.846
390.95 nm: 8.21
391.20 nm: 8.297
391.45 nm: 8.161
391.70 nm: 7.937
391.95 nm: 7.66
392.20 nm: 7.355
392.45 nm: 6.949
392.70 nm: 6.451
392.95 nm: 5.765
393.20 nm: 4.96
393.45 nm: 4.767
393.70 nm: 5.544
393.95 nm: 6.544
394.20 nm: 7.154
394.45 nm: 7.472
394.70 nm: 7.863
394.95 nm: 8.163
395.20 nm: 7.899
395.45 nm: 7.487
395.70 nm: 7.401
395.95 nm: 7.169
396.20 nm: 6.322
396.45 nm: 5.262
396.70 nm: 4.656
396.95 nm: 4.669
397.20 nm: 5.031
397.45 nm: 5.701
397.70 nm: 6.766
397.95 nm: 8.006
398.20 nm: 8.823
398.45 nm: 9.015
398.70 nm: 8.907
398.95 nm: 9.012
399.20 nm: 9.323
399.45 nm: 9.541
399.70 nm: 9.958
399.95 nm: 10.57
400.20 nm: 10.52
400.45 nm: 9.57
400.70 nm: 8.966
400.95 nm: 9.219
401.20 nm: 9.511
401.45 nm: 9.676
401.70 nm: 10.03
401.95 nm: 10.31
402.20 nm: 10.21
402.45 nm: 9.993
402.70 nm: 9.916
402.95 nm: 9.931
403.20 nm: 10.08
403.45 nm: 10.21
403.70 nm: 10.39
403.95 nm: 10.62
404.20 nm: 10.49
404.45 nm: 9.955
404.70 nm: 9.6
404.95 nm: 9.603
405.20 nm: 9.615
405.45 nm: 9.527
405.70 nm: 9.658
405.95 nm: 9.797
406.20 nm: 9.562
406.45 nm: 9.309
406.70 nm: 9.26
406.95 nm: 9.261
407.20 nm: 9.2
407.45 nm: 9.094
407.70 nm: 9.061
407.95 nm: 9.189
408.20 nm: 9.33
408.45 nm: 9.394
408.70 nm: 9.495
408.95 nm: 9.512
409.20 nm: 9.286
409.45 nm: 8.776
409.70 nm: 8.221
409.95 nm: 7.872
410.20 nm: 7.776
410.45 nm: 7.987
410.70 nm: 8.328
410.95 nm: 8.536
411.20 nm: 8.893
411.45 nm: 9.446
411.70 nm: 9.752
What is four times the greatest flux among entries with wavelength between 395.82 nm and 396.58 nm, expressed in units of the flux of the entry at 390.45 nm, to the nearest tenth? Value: 3.8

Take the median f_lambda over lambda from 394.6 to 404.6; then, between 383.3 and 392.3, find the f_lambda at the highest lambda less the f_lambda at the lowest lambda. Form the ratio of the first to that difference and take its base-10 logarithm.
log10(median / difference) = 0.65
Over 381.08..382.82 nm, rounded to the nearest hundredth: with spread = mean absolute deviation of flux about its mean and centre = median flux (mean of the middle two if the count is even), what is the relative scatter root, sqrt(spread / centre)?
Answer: 0.28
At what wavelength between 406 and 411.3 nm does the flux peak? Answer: 406.20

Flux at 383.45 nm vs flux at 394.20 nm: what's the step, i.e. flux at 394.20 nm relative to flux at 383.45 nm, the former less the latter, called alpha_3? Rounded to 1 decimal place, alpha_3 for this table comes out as 1.9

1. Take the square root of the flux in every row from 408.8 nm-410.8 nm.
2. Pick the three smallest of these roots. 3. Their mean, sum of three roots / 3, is 2.81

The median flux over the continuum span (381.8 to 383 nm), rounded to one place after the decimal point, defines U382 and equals 6.4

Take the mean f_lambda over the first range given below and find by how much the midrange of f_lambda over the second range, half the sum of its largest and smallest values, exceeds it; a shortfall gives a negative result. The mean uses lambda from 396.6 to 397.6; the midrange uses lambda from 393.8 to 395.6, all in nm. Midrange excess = 2.3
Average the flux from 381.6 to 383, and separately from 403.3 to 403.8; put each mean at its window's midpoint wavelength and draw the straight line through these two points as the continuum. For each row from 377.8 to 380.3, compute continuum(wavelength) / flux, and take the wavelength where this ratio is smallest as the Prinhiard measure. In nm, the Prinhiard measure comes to 378.45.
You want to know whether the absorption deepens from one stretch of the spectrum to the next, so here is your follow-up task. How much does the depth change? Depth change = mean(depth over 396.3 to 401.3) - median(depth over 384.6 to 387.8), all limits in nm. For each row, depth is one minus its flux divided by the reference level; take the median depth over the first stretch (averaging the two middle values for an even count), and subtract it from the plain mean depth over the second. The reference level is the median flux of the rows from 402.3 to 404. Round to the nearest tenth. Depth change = -0.1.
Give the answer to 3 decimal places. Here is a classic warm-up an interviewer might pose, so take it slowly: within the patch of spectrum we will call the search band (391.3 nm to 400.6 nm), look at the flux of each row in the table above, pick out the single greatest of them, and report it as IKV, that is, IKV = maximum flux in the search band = 10.570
